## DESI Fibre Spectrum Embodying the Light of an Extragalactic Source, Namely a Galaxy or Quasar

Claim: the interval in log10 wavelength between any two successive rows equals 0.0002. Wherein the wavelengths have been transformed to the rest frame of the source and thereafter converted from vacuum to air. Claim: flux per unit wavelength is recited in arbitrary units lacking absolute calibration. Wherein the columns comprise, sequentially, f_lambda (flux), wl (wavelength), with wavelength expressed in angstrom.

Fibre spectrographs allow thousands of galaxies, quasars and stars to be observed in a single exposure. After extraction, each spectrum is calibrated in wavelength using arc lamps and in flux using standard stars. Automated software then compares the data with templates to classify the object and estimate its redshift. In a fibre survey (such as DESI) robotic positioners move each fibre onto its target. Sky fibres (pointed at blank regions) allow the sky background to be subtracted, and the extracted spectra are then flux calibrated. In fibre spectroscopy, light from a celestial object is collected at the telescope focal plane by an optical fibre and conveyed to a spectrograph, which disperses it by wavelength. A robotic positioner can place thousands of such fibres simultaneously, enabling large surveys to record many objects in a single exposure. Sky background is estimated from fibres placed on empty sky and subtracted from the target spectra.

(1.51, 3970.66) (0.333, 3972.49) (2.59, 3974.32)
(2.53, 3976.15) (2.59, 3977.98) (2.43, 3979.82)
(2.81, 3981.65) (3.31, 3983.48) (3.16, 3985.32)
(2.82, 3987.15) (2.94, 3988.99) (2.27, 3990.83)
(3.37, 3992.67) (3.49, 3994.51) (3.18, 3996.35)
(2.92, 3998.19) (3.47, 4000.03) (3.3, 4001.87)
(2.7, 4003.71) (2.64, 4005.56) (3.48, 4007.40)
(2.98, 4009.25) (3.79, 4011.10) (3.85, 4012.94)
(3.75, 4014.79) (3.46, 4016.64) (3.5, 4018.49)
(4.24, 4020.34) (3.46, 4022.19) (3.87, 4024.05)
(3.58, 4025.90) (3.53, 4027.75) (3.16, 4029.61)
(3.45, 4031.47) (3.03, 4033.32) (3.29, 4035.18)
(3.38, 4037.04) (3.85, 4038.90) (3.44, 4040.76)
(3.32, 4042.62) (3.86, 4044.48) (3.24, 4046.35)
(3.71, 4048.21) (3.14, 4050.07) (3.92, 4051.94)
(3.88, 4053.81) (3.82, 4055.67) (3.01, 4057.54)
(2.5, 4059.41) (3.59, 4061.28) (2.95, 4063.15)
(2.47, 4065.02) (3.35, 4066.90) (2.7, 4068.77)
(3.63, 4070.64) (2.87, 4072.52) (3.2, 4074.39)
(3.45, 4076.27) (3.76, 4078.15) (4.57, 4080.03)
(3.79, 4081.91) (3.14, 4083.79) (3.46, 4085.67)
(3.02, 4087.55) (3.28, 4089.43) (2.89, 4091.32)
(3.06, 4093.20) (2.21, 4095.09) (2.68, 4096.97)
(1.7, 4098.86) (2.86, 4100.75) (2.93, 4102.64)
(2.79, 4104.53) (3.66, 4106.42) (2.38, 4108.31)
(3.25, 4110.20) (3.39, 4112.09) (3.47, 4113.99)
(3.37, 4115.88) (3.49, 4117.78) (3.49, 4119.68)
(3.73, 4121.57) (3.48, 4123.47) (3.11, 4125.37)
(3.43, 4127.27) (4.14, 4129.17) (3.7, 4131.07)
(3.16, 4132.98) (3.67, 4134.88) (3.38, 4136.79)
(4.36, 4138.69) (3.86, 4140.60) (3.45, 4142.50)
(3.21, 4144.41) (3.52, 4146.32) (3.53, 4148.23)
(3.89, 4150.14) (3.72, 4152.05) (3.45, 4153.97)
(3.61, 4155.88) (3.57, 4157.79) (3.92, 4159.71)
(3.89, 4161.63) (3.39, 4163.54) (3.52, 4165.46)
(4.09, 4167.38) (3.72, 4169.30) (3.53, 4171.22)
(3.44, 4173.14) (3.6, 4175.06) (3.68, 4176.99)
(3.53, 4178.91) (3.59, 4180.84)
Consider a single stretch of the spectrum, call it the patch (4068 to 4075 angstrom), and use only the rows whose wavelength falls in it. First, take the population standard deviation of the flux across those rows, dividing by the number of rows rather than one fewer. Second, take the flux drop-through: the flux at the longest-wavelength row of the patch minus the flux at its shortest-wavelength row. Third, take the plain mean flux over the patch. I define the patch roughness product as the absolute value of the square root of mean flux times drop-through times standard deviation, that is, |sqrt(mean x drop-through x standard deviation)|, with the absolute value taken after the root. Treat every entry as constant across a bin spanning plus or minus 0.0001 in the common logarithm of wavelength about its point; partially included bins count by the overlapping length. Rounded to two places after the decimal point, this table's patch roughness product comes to 0.74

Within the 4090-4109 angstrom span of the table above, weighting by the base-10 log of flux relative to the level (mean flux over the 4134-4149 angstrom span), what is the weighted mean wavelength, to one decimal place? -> 4099.4 angstrom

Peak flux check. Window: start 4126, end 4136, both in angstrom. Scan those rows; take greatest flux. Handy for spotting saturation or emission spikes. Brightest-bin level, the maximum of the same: 4.14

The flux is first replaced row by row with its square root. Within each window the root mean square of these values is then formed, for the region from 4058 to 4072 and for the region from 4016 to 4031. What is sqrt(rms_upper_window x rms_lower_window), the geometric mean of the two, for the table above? 1.82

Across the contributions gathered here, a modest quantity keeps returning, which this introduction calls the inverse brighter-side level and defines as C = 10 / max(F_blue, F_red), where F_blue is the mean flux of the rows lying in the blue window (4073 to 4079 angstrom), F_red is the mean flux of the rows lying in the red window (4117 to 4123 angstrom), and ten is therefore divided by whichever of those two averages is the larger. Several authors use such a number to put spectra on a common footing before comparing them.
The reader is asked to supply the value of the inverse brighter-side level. 2.80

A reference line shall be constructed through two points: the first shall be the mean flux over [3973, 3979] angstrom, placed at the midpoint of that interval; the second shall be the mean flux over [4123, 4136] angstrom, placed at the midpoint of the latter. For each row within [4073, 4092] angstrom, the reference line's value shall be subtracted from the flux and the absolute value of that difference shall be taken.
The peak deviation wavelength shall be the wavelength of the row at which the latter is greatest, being 4080.03 angstrom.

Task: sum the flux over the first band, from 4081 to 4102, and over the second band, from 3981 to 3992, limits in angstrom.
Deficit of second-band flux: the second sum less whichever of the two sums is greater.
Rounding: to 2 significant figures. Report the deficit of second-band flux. -15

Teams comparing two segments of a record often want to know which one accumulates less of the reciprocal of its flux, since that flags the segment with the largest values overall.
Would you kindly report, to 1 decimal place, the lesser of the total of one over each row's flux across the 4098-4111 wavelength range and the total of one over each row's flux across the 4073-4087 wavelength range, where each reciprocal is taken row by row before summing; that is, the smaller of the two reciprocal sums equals 2.0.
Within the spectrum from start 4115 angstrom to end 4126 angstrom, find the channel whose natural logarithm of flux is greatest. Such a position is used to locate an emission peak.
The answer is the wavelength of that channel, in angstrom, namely 4121.57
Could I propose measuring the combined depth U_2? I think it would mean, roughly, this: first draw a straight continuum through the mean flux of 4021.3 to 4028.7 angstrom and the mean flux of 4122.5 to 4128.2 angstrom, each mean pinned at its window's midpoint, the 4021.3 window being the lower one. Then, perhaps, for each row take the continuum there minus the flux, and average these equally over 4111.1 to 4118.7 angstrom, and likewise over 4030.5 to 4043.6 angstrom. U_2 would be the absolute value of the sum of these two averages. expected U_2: 0.12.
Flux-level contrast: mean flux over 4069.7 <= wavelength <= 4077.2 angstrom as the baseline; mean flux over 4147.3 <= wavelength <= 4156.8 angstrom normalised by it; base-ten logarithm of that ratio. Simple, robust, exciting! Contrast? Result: 0.044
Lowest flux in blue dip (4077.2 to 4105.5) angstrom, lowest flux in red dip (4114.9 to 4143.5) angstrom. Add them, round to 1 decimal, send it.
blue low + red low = 4.8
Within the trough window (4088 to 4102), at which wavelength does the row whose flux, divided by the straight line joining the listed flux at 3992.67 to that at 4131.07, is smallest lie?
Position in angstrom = 4098.86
